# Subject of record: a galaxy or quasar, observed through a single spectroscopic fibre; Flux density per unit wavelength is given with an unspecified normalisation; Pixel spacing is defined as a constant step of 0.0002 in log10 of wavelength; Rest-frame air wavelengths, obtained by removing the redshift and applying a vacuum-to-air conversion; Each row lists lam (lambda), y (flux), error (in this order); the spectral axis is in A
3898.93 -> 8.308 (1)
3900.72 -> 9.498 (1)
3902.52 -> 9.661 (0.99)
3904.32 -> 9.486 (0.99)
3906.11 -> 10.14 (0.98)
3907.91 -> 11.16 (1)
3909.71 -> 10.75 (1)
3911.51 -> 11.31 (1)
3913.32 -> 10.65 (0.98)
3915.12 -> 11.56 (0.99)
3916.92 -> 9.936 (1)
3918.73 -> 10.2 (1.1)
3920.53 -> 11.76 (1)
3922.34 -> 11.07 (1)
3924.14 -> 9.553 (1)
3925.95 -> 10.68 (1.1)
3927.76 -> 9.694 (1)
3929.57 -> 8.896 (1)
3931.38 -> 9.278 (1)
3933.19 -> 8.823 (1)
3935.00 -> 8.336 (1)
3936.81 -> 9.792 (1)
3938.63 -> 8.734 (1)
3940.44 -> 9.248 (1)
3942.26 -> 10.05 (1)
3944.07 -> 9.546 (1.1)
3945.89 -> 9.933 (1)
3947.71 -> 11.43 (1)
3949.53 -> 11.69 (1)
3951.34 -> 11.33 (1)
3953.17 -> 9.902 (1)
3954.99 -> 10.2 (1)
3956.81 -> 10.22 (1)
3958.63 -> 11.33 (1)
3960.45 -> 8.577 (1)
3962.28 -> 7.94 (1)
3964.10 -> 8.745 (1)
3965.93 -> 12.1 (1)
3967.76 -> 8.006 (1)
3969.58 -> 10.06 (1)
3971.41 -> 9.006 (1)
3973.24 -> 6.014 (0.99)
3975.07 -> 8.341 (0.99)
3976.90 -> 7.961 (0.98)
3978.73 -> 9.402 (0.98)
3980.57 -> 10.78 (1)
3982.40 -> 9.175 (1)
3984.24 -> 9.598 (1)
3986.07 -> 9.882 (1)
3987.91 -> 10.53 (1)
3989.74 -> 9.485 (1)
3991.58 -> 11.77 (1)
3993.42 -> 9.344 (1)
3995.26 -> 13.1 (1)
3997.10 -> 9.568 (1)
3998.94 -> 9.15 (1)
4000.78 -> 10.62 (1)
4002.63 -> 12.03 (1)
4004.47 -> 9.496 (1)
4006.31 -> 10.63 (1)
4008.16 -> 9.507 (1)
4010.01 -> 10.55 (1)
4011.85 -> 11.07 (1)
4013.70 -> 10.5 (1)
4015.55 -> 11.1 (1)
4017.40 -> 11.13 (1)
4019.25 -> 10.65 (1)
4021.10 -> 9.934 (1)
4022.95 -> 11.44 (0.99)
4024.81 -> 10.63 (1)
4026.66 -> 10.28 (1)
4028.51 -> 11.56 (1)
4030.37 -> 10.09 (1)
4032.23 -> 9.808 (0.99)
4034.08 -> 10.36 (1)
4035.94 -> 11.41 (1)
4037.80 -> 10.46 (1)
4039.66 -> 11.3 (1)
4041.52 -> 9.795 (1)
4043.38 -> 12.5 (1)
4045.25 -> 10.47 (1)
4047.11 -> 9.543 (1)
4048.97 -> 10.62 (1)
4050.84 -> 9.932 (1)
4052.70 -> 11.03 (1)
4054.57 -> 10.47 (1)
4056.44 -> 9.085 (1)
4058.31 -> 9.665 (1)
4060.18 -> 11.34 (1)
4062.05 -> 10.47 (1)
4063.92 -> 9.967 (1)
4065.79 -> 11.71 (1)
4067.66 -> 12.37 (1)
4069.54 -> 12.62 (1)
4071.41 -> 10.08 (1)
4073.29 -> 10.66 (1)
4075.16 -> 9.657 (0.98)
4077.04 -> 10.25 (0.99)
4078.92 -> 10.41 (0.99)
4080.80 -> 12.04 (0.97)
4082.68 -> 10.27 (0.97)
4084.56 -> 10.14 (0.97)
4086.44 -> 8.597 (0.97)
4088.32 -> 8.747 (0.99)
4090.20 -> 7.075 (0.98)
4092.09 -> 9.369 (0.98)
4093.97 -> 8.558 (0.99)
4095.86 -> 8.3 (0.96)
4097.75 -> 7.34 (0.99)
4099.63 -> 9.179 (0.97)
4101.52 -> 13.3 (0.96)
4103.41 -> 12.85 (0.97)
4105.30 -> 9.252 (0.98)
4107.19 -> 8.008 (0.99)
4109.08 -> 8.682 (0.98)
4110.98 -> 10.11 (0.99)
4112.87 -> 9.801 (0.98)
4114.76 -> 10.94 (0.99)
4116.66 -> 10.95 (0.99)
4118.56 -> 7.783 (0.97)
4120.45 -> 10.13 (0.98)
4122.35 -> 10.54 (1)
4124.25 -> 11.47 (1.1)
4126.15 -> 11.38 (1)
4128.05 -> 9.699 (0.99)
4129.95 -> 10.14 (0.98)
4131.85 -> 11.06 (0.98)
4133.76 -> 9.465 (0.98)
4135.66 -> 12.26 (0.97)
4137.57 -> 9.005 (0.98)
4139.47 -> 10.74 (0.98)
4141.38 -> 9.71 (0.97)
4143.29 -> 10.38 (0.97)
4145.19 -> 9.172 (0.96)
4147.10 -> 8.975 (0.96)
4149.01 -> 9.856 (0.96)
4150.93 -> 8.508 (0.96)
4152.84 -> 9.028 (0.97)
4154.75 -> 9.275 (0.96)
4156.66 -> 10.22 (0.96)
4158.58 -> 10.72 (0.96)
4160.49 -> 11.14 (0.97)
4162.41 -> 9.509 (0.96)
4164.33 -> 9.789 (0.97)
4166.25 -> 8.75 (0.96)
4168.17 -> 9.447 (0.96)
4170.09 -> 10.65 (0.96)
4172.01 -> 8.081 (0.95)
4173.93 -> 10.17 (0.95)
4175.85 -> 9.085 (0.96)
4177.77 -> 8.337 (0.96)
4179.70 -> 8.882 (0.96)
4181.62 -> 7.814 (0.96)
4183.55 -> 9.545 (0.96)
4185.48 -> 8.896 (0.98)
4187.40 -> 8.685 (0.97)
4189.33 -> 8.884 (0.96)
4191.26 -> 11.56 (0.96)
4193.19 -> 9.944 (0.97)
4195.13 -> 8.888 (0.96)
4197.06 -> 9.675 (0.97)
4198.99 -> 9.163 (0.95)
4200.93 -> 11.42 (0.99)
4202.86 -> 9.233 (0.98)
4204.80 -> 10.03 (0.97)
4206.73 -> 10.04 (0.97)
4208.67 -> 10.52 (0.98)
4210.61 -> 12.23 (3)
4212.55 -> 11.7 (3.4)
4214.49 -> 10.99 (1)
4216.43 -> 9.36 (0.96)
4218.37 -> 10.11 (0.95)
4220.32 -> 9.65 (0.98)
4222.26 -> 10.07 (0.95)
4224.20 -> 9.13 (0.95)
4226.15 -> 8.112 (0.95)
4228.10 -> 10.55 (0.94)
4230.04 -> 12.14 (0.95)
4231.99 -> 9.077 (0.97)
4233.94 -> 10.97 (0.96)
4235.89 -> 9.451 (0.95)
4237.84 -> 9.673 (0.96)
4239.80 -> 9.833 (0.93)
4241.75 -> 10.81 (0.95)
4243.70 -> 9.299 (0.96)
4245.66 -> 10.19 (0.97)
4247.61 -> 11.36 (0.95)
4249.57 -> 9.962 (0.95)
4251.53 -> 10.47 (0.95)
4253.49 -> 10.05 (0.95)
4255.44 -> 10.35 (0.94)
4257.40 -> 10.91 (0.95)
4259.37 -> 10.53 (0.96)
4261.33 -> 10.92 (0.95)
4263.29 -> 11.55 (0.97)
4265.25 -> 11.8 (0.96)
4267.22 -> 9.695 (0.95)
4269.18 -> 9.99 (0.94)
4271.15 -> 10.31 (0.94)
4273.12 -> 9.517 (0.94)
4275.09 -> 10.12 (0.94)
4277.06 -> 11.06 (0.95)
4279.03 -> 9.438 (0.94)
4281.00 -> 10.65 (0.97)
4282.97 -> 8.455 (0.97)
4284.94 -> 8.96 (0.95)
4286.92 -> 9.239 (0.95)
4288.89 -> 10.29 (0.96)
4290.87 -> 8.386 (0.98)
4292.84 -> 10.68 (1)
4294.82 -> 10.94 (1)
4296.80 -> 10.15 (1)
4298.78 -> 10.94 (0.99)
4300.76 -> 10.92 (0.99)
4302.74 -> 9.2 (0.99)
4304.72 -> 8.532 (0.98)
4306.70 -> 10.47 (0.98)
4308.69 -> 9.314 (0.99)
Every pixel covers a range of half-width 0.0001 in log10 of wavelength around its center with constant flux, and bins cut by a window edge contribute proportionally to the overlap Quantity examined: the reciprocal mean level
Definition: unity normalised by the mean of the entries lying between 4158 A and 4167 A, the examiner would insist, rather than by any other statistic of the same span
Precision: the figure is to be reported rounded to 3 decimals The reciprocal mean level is 0.100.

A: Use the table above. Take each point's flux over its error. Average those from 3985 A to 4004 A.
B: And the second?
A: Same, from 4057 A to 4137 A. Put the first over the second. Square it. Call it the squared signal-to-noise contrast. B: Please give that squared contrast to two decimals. 1.05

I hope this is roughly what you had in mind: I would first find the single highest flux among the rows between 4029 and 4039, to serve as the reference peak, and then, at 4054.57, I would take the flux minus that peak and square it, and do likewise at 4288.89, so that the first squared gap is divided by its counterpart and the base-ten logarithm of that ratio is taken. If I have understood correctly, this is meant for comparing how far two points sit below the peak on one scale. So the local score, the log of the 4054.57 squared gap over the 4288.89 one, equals -0.2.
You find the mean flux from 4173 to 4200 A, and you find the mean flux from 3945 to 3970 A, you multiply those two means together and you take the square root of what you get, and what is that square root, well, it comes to 9.7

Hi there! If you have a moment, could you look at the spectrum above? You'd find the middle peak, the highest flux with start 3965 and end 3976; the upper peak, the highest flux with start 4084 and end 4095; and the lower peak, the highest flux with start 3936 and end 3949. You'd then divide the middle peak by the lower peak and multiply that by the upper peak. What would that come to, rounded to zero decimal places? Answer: 11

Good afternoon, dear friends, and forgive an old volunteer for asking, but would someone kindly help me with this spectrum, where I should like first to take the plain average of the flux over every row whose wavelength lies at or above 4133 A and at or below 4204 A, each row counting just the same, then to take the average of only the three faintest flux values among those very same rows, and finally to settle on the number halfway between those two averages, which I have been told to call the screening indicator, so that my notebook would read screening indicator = 8.8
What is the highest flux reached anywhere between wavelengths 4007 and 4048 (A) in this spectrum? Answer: 12.5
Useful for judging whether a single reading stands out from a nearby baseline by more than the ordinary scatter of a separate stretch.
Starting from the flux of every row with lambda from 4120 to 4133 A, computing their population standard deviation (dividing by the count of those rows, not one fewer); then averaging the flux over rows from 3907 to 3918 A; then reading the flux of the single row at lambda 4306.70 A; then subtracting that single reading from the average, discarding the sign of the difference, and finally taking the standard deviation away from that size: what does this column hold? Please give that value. -0.2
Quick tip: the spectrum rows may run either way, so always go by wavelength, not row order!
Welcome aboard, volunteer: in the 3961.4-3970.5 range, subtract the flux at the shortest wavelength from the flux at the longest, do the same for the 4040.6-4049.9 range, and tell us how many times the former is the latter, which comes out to 2.6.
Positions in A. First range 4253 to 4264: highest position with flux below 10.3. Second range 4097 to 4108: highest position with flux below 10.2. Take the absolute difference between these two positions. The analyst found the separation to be 146.3 A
